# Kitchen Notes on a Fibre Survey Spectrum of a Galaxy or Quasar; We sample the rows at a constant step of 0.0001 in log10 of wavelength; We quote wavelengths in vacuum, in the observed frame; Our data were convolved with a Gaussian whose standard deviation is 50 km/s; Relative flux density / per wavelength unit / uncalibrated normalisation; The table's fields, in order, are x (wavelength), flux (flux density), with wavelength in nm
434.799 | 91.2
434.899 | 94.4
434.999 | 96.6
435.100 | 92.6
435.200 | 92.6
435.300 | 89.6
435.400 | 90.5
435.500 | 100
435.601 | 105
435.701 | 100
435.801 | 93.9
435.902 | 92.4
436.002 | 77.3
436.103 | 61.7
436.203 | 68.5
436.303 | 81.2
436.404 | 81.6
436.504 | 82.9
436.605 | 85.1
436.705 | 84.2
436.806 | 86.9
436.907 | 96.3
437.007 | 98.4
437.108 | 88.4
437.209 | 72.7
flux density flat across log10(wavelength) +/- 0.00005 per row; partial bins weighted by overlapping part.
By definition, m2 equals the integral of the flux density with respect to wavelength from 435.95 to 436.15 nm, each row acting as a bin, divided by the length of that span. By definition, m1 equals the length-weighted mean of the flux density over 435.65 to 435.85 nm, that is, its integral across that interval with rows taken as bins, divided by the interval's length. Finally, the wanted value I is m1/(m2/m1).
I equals 136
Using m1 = 97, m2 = 70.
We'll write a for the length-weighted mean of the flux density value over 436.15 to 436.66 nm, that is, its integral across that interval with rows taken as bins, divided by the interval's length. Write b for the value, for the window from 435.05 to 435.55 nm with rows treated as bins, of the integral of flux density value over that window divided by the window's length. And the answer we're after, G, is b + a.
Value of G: 173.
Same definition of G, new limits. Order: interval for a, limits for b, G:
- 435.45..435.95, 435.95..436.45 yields 172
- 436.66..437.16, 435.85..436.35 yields 167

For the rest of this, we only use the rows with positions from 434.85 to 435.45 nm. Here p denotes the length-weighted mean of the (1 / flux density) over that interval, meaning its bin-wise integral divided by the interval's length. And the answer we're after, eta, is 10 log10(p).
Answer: -19.7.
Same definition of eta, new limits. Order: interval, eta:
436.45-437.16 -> -19.5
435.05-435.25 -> -19.7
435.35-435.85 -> -19.9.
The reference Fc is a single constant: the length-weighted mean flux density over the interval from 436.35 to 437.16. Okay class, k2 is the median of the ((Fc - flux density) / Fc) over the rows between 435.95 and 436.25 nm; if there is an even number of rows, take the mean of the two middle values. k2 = 0.22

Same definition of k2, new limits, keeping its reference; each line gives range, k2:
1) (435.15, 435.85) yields -0.07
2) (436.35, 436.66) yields 0.06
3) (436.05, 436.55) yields 0.08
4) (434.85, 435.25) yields -0.06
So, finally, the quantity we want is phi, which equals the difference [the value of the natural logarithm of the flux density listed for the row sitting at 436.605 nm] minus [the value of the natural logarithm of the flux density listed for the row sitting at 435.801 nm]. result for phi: -0.10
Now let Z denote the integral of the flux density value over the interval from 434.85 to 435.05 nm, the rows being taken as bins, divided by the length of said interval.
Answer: 95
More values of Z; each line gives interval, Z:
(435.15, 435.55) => 93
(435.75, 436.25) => 79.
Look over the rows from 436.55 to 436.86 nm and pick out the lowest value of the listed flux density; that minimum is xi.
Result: 84.2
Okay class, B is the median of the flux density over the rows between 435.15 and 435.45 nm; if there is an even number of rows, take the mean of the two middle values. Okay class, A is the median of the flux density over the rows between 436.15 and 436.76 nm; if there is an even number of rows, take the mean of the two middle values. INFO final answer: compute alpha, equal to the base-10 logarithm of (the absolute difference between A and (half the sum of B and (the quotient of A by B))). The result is 1.56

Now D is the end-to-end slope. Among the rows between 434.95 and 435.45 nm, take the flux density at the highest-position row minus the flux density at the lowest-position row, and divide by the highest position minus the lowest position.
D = -15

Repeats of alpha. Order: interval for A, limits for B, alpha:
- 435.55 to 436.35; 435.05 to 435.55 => 1.60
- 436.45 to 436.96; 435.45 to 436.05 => 1.56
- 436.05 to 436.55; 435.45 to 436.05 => 1.51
